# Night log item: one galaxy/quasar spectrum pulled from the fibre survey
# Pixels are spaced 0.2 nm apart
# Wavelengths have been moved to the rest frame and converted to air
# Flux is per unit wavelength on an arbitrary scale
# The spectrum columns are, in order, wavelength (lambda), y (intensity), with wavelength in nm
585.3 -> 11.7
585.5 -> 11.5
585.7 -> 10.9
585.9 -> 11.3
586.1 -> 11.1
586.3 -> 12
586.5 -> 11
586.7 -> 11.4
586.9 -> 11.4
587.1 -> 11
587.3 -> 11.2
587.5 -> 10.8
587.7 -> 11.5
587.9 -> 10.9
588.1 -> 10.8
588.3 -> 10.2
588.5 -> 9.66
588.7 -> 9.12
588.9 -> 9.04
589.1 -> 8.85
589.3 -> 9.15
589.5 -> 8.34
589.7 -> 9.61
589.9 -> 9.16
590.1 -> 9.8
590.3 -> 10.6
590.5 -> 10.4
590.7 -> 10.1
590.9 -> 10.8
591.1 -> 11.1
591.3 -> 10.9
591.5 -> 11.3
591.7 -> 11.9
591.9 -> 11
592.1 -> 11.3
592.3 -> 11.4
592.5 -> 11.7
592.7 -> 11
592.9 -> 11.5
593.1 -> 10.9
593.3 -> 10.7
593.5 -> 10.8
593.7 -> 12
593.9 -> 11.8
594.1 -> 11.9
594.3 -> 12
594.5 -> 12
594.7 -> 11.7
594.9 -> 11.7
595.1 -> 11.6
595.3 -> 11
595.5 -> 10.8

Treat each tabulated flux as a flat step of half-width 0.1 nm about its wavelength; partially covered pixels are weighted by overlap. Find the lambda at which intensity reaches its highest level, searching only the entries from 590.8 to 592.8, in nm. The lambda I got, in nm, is 591.7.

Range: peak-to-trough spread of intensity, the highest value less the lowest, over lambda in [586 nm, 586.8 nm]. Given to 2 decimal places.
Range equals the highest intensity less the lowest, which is 1.00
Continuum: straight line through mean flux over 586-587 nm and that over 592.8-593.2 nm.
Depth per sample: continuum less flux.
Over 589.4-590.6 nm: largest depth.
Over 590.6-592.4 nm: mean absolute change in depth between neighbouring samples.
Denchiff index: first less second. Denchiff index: 2.5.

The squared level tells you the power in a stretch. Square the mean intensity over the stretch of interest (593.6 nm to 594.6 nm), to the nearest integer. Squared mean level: 143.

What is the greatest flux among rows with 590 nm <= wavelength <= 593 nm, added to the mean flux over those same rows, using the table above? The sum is 22.9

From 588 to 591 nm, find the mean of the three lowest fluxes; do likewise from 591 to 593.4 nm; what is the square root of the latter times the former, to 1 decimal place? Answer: 9.7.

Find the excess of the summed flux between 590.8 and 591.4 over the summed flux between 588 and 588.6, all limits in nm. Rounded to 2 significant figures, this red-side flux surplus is 2.1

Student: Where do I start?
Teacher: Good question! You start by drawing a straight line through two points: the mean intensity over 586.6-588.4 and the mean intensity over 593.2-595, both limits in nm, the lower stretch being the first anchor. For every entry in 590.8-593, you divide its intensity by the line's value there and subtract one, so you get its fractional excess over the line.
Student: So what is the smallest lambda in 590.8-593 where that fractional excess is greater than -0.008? 591.5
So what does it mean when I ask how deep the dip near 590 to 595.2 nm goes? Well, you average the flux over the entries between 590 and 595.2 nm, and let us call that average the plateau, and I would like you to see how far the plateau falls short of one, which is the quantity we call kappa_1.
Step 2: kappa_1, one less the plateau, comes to -10.23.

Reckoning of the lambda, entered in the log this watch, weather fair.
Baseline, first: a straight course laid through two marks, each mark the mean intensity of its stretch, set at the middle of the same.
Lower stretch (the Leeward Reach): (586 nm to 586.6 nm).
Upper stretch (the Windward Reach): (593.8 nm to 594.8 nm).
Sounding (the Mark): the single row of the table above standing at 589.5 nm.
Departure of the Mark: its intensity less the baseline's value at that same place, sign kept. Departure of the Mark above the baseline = -3.2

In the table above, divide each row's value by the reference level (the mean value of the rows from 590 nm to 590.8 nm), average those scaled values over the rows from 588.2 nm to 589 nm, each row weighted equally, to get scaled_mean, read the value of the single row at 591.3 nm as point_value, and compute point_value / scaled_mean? 11.7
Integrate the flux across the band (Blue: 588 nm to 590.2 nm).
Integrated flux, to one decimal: 20.7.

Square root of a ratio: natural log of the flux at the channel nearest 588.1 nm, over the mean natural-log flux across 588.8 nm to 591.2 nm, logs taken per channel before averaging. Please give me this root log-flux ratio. 1.02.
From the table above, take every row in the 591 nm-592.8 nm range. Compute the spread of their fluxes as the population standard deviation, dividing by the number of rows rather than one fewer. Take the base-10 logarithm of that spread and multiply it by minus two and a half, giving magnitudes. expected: 1.24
